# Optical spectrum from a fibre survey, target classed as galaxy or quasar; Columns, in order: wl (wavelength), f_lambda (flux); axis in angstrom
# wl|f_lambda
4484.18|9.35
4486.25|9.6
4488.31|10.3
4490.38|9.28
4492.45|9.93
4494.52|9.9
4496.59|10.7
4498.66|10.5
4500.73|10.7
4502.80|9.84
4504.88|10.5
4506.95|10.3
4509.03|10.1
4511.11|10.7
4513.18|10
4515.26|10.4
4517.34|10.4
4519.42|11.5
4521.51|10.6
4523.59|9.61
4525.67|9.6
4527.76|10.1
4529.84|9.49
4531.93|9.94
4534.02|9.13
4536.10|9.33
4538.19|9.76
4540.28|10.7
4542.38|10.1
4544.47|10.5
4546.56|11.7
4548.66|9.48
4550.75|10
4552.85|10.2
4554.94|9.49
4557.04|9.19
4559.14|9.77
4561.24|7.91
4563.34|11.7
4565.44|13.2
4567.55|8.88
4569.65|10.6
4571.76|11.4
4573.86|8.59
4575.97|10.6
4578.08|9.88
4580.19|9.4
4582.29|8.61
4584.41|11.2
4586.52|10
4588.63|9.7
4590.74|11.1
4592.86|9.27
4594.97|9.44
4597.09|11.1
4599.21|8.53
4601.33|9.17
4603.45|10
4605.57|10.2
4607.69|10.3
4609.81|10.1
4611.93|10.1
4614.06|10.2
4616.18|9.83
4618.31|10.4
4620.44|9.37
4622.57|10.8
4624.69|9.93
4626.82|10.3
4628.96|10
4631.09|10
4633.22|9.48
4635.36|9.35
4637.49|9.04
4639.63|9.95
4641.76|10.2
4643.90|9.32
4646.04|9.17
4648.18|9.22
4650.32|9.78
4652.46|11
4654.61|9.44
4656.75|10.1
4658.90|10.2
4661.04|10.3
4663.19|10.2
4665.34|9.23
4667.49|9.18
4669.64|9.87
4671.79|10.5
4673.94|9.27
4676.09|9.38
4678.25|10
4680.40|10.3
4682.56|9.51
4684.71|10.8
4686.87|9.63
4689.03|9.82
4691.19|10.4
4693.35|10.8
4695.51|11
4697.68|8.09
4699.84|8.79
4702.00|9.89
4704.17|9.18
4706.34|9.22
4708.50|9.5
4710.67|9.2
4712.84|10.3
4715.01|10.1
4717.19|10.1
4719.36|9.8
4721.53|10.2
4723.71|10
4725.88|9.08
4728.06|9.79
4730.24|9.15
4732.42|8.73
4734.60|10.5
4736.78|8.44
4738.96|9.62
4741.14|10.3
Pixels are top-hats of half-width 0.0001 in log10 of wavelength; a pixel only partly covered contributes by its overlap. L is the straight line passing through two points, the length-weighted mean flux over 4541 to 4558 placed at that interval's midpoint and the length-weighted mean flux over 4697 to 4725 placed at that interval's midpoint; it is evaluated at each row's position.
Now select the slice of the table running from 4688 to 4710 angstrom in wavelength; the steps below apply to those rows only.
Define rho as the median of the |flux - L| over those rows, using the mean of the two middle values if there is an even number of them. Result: 0.59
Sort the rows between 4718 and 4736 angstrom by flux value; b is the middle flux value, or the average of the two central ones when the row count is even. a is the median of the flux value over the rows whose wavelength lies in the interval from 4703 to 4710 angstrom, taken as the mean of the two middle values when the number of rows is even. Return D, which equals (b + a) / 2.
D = 9.5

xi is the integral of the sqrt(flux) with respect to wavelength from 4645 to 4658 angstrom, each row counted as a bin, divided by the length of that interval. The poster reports 3.13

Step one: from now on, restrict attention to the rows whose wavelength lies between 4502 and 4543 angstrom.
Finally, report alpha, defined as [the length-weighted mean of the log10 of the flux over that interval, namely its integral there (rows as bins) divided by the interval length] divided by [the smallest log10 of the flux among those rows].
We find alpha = 1.05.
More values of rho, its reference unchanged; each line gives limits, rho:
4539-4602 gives 0.66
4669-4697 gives 0.43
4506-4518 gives 0.20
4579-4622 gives 0.51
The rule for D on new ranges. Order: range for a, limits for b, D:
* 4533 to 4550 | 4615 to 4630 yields 10.0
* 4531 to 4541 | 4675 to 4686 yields 9.9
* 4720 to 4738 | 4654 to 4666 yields 9.8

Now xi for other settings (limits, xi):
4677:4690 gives 3.16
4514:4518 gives 3.22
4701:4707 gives 3.07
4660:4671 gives 3.12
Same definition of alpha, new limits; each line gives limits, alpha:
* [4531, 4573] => 1.12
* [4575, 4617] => 1.07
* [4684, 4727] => 1.09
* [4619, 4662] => 1.04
